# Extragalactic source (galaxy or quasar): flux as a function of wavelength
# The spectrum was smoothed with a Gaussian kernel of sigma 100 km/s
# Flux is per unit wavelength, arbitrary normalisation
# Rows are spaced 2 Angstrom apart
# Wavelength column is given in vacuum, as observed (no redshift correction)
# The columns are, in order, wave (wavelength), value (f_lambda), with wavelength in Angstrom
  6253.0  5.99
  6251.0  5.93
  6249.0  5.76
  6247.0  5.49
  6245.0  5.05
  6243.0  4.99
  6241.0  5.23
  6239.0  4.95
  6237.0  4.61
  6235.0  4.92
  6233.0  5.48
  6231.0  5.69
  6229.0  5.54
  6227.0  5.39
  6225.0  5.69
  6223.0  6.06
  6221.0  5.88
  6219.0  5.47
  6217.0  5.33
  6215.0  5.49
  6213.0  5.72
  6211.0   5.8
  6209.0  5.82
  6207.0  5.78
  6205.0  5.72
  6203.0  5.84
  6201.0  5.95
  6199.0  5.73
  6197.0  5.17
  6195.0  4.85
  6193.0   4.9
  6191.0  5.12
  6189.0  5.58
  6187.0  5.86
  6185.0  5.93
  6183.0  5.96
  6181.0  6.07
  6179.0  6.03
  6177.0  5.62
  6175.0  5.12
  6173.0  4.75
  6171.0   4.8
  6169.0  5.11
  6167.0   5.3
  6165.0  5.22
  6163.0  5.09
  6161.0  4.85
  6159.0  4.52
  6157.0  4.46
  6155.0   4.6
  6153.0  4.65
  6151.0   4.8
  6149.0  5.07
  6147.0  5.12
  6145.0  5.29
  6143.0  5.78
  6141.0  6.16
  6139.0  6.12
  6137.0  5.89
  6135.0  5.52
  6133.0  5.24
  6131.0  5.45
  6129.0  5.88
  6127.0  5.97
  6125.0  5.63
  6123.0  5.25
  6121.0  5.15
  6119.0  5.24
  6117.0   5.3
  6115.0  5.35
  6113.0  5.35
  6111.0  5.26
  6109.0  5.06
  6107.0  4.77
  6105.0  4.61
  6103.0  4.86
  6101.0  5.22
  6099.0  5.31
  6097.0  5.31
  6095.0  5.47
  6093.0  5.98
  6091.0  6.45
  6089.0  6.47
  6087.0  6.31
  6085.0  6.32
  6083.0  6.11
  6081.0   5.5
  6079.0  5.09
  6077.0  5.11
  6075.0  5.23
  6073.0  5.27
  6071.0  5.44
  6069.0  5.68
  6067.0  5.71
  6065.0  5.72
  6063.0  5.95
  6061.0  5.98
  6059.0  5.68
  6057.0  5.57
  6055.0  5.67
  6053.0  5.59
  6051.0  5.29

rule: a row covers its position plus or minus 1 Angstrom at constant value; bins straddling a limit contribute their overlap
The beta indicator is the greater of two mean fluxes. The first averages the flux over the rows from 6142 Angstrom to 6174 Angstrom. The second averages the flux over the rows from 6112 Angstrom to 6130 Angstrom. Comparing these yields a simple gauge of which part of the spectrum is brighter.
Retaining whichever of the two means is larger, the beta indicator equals 5.458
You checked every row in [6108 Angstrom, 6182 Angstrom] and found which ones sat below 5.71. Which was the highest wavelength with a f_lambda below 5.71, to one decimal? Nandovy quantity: 6177.0 Angstrom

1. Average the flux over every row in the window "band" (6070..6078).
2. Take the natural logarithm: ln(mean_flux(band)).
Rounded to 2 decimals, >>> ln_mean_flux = 1.66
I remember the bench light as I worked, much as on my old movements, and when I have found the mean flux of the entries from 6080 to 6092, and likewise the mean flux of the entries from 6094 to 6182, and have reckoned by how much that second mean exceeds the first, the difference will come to -0.93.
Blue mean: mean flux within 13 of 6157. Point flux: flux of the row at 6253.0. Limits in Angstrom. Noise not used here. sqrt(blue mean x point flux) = 5.4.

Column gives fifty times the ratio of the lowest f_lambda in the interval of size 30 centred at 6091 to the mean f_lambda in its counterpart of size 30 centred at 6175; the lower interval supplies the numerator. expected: 42.5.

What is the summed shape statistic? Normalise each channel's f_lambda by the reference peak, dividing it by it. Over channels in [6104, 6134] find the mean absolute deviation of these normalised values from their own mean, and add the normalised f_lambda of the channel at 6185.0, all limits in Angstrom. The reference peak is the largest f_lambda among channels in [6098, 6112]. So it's 1.16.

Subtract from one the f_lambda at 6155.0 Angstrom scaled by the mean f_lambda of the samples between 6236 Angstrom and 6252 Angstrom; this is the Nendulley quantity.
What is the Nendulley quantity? 0.12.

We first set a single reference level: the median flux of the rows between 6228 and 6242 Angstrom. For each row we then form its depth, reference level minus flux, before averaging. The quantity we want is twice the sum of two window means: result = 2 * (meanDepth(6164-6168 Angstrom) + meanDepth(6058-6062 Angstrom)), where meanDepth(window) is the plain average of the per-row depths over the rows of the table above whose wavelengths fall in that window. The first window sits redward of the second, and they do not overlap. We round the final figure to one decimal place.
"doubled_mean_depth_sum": -1.3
